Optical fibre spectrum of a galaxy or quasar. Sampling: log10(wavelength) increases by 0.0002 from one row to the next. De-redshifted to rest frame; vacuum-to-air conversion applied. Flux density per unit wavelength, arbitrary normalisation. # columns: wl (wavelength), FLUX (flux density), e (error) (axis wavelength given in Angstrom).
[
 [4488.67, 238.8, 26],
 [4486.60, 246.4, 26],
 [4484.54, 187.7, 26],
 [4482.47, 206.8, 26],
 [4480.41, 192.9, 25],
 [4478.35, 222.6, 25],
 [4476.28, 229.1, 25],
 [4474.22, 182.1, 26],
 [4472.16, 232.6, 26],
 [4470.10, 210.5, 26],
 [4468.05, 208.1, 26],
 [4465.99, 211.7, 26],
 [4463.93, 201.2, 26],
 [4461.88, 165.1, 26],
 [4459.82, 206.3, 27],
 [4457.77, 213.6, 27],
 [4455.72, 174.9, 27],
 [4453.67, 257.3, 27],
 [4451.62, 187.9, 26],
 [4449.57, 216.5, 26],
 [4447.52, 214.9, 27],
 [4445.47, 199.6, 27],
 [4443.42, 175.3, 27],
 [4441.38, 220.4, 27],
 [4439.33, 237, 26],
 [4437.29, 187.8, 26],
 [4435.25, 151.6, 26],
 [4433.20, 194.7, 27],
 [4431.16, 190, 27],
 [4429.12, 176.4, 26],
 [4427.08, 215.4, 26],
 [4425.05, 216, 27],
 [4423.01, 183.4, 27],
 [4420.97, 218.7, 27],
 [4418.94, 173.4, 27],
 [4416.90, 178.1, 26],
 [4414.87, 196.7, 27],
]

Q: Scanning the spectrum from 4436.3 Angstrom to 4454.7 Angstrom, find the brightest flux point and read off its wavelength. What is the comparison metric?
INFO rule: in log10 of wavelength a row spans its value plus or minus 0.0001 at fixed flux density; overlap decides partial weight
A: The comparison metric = 4453.67 Angstrom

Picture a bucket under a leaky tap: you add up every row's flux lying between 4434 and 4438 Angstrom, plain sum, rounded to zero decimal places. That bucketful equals 339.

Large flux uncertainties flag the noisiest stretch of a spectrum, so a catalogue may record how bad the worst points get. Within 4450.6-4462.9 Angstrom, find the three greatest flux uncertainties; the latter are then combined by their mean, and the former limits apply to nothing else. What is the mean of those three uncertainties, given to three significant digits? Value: 27.0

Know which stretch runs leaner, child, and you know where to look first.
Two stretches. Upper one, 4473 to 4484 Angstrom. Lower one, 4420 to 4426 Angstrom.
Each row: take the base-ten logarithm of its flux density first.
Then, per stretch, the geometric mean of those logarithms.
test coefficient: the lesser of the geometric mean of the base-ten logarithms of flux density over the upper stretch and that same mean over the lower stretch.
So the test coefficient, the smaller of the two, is 2.31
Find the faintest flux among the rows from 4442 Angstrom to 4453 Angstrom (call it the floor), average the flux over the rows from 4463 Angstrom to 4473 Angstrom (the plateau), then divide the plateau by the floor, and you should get 1.21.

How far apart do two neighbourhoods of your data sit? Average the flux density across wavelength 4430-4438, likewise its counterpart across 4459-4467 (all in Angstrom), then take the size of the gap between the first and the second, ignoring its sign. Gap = 15.1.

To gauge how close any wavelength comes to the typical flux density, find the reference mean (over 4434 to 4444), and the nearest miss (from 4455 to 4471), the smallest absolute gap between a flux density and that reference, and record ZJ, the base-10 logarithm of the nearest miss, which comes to 0.8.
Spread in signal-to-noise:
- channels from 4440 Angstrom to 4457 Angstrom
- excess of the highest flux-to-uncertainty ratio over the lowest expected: 3.1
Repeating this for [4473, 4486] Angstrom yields 2.2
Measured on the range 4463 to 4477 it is 2.2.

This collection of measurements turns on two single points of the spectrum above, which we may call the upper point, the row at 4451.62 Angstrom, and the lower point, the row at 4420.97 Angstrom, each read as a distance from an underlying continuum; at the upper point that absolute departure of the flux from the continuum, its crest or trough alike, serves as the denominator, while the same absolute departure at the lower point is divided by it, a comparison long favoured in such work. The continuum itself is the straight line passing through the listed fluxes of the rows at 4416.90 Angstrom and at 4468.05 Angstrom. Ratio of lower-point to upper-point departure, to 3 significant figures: 3.62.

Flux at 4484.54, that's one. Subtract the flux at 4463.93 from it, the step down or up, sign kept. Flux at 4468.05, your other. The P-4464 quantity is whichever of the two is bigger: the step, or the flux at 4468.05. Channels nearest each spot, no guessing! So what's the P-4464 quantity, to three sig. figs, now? 208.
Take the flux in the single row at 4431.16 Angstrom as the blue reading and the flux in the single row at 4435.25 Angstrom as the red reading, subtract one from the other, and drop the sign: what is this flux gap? 38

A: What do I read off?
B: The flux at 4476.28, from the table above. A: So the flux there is 229.1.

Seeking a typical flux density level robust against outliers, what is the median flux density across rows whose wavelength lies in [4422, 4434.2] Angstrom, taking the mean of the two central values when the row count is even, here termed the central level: 192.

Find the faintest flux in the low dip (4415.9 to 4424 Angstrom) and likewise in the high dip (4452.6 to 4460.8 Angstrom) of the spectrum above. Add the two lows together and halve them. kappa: 174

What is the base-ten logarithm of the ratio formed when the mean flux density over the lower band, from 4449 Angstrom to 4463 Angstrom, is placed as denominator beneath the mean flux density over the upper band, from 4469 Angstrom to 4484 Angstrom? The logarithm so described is 0.016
